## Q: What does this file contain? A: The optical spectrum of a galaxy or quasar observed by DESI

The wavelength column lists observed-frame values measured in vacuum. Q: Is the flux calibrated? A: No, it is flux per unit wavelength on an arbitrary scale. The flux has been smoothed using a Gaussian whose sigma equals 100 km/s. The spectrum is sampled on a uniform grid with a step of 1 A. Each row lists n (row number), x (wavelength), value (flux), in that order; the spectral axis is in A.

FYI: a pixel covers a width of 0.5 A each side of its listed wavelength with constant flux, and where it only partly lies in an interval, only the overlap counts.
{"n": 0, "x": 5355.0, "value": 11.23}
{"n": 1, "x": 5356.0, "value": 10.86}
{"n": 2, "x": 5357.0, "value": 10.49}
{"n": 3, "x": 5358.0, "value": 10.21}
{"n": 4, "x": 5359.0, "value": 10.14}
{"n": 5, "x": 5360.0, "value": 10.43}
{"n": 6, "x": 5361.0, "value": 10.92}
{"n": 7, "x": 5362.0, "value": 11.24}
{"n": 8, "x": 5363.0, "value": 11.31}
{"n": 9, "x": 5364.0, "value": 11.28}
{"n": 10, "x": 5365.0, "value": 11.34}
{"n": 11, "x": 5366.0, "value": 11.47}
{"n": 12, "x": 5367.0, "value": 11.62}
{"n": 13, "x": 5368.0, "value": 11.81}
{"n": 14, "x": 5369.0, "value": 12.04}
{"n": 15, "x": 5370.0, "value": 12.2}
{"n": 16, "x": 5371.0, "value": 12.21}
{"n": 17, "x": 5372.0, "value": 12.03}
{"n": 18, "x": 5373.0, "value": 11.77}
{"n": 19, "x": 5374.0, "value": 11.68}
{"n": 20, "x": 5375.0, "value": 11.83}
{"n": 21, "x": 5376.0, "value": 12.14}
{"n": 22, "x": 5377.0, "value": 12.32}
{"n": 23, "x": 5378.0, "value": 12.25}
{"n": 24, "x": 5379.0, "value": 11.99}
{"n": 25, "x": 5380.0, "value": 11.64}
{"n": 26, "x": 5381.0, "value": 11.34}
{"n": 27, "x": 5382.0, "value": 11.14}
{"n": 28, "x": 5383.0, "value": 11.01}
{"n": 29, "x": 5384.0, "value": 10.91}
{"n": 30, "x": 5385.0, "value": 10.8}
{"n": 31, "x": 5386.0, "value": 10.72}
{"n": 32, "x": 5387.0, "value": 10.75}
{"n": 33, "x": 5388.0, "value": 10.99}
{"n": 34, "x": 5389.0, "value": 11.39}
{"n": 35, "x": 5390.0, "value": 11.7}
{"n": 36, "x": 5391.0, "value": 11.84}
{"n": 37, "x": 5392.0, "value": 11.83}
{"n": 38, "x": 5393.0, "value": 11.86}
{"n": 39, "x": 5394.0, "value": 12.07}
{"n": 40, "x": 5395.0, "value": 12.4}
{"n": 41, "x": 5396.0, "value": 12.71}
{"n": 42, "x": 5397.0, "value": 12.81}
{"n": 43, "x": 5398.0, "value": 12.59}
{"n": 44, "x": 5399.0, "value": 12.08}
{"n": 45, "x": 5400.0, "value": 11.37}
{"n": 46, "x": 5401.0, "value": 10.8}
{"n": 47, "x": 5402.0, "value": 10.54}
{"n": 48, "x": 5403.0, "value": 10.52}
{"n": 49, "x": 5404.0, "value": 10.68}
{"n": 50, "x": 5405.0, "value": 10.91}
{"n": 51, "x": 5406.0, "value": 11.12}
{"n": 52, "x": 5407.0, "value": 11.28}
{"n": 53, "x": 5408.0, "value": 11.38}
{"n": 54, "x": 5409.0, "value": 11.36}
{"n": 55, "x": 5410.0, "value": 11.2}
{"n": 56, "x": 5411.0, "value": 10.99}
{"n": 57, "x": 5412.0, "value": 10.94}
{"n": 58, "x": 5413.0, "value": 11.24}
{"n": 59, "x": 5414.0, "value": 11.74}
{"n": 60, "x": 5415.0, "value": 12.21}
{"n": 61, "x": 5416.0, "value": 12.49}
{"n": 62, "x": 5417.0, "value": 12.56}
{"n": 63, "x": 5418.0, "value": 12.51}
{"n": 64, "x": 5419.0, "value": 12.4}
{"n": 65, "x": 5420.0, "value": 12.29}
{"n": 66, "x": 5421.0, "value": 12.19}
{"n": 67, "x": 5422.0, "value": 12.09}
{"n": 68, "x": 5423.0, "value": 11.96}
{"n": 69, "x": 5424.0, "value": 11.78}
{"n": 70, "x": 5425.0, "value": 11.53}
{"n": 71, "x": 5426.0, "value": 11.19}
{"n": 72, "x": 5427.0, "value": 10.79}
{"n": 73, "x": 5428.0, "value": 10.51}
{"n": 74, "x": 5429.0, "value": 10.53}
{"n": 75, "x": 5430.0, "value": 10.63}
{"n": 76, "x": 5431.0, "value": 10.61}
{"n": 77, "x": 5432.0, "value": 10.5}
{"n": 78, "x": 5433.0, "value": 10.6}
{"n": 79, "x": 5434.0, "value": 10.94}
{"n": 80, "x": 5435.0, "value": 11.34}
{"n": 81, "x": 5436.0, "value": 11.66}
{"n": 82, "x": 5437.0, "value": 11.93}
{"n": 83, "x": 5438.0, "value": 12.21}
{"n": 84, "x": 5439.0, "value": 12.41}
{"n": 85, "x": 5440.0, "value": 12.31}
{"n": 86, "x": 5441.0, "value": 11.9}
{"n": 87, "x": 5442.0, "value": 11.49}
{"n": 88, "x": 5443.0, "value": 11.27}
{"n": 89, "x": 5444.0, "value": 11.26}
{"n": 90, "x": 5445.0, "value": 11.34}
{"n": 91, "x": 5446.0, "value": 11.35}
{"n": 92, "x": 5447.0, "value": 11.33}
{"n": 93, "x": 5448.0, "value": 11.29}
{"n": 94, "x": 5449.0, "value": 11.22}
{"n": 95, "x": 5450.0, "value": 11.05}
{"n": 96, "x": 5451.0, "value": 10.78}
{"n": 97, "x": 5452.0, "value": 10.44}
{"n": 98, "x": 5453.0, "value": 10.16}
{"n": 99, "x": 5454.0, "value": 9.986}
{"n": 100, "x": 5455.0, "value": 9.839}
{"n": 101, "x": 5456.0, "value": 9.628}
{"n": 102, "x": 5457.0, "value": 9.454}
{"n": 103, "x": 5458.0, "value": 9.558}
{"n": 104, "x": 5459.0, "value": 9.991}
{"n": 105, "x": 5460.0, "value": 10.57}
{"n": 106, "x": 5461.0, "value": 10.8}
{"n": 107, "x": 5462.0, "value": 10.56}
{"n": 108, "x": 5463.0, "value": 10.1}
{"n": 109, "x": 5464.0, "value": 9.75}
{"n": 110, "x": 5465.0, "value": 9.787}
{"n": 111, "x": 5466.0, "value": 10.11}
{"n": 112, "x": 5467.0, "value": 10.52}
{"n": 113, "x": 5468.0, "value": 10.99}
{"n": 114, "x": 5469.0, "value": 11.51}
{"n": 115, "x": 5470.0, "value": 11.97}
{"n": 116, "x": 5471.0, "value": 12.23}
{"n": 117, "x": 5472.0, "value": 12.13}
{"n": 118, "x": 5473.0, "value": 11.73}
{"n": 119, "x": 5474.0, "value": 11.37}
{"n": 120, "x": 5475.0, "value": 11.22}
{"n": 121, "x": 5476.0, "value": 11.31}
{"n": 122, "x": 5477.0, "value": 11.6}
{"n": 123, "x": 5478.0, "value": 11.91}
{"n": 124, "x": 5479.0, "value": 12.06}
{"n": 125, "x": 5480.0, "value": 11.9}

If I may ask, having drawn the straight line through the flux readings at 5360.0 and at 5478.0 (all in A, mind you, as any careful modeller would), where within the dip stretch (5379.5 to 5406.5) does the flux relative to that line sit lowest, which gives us 5403.0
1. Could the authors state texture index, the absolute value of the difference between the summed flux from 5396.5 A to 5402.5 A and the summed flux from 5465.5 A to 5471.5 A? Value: 2.9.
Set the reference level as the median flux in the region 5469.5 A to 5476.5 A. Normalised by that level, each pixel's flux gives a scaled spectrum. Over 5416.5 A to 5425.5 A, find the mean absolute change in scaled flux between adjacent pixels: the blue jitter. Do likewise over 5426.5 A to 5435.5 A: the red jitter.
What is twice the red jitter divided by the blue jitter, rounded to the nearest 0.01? 2.66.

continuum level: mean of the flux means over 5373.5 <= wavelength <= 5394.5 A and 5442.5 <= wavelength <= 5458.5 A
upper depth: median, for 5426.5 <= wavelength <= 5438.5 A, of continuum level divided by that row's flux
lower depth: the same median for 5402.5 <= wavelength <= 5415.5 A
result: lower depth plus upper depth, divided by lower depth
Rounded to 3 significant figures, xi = 2.05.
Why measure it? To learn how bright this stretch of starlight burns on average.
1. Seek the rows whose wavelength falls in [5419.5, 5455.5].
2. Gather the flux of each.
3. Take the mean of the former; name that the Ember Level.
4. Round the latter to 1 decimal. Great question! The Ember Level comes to 11.2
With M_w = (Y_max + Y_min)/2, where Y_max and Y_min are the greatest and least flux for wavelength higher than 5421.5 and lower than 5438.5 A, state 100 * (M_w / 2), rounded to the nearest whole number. 568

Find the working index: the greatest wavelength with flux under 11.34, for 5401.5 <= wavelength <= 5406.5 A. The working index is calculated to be 5406.0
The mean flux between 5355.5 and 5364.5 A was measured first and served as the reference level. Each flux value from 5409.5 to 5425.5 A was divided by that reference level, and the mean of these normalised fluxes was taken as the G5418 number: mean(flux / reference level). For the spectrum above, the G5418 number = 1.10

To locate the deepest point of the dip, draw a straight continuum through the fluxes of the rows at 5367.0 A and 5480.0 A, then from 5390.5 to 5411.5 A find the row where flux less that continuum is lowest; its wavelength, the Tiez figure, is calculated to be 5403.0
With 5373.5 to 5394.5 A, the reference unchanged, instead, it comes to 5386.0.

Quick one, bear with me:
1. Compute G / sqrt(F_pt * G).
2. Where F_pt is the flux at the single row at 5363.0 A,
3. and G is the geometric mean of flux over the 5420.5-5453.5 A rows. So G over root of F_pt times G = 1.00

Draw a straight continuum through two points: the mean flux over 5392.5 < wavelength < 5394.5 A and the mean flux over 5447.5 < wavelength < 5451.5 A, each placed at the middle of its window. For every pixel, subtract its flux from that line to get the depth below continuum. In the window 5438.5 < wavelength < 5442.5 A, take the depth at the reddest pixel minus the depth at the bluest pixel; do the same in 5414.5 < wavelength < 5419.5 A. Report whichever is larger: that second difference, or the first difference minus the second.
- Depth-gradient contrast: 1.1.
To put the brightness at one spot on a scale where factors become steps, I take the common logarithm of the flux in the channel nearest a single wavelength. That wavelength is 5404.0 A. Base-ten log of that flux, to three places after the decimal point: 1.029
